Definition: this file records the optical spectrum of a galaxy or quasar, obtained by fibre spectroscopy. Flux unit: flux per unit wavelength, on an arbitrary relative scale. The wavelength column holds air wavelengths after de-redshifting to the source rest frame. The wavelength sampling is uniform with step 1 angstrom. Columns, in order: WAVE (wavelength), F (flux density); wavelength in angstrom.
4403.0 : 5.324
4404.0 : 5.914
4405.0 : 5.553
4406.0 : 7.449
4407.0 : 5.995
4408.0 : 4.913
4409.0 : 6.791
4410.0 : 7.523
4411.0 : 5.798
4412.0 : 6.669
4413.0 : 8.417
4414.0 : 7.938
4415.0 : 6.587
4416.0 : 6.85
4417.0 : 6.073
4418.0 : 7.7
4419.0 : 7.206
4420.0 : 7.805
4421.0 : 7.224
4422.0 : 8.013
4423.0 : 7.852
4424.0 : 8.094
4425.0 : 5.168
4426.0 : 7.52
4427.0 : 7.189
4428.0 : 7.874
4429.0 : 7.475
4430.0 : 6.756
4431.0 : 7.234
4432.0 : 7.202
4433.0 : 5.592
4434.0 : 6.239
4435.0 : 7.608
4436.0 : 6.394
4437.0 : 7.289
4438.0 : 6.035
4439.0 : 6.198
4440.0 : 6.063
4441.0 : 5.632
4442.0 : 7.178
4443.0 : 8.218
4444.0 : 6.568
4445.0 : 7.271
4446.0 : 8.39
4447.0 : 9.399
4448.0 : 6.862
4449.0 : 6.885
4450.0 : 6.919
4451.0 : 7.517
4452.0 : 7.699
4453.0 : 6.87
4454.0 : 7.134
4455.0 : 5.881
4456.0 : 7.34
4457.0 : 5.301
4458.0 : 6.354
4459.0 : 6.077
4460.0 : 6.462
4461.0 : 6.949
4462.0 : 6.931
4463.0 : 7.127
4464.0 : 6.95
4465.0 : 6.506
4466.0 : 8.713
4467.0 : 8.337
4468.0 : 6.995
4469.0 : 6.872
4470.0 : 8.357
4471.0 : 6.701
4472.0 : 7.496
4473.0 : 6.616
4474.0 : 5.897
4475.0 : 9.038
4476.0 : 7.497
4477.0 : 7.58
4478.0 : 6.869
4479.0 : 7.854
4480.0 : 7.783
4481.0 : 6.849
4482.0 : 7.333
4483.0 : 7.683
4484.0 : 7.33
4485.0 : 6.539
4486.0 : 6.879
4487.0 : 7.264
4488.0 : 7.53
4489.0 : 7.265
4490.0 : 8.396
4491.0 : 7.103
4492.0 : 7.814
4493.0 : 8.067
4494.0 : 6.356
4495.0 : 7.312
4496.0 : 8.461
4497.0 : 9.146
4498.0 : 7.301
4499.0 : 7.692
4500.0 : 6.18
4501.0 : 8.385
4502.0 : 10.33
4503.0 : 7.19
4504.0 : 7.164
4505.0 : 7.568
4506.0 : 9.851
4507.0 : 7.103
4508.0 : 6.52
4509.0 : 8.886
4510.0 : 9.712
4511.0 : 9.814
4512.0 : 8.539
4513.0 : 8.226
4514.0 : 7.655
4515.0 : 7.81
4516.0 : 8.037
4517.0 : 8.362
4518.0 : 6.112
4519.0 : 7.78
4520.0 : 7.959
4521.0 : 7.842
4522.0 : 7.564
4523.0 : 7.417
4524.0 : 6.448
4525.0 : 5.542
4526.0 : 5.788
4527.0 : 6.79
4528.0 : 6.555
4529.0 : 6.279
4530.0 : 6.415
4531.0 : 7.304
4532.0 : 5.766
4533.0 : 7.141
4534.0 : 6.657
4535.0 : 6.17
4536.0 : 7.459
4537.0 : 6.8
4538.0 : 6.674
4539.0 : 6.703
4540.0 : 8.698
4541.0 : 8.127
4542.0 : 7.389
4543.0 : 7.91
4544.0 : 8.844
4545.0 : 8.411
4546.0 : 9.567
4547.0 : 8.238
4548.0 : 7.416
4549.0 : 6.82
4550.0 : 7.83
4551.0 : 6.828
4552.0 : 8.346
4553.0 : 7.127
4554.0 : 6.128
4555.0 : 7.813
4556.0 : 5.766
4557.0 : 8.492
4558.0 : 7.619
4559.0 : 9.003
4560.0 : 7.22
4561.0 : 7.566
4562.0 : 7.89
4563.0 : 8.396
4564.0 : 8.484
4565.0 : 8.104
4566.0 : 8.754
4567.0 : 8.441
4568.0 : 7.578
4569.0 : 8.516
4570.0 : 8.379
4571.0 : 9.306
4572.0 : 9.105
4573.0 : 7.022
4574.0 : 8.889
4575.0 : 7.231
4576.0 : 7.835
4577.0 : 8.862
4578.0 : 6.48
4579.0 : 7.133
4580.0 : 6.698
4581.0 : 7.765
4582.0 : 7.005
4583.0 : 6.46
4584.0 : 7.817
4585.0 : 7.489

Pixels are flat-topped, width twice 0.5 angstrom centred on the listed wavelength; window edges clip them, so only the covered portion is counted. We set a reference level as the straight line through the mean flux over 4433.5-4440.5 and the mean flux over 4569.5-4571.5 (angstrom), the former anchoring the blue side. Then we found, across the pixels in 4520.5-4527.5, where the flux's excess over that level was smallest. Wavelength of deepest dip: 4525.0 angstrom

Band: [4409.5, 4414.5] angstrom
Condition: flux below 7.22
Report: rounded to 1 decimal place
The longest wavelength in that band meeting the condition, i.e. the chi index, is 4412.0 angstrom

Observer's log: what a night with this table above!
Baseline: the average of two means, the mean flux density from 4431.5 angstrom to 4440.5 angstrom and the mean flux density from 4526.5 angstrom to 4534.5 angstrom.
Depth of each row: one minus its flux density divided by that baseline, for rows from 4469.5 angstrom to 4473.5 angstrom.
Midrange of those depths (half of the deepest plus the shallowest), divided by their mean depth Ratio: 1.27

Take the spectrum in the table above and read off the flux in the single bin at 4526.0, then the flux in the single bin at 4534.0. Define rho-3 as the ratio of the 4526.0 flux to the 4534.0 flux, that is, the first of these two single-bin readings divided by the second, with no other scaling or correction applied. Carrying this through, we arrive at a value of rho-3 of 0.87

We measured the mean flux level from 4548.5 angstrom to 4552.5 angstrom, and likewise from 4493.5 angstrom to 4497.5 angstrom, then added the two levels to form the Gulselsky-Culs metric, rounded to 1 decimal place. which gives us 15.3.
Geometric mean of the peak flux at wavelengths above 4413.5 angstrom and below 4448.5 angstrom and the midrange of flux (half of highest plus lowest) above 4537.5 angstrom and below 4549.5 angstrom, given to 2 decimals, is 8.74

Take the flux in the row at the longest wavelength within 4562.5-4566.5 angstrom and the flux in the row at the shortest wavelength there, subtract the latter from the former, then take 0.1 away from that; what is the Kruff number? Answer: 0.3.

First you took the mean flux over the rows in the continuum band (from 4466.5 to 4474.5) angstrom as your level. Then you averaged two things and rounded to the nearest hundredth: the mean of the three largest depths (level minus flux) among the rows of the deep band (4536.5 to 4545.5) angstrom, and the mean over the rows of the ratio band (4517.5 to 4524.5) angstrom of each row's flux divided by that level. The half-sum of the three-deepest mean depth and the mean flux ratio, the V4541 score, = 0.73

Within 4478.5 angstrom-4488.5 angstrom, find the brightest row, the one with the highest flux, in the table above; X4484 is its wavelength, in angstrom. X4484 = 4479.0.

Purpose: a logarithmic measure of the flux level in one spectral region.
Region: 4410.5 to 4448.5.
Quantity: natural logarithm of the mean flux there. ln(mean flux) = 1.96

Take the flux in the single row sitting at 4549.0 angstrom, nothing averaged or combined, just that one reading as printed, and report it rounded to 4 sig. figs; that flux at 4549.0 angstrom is 6.820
